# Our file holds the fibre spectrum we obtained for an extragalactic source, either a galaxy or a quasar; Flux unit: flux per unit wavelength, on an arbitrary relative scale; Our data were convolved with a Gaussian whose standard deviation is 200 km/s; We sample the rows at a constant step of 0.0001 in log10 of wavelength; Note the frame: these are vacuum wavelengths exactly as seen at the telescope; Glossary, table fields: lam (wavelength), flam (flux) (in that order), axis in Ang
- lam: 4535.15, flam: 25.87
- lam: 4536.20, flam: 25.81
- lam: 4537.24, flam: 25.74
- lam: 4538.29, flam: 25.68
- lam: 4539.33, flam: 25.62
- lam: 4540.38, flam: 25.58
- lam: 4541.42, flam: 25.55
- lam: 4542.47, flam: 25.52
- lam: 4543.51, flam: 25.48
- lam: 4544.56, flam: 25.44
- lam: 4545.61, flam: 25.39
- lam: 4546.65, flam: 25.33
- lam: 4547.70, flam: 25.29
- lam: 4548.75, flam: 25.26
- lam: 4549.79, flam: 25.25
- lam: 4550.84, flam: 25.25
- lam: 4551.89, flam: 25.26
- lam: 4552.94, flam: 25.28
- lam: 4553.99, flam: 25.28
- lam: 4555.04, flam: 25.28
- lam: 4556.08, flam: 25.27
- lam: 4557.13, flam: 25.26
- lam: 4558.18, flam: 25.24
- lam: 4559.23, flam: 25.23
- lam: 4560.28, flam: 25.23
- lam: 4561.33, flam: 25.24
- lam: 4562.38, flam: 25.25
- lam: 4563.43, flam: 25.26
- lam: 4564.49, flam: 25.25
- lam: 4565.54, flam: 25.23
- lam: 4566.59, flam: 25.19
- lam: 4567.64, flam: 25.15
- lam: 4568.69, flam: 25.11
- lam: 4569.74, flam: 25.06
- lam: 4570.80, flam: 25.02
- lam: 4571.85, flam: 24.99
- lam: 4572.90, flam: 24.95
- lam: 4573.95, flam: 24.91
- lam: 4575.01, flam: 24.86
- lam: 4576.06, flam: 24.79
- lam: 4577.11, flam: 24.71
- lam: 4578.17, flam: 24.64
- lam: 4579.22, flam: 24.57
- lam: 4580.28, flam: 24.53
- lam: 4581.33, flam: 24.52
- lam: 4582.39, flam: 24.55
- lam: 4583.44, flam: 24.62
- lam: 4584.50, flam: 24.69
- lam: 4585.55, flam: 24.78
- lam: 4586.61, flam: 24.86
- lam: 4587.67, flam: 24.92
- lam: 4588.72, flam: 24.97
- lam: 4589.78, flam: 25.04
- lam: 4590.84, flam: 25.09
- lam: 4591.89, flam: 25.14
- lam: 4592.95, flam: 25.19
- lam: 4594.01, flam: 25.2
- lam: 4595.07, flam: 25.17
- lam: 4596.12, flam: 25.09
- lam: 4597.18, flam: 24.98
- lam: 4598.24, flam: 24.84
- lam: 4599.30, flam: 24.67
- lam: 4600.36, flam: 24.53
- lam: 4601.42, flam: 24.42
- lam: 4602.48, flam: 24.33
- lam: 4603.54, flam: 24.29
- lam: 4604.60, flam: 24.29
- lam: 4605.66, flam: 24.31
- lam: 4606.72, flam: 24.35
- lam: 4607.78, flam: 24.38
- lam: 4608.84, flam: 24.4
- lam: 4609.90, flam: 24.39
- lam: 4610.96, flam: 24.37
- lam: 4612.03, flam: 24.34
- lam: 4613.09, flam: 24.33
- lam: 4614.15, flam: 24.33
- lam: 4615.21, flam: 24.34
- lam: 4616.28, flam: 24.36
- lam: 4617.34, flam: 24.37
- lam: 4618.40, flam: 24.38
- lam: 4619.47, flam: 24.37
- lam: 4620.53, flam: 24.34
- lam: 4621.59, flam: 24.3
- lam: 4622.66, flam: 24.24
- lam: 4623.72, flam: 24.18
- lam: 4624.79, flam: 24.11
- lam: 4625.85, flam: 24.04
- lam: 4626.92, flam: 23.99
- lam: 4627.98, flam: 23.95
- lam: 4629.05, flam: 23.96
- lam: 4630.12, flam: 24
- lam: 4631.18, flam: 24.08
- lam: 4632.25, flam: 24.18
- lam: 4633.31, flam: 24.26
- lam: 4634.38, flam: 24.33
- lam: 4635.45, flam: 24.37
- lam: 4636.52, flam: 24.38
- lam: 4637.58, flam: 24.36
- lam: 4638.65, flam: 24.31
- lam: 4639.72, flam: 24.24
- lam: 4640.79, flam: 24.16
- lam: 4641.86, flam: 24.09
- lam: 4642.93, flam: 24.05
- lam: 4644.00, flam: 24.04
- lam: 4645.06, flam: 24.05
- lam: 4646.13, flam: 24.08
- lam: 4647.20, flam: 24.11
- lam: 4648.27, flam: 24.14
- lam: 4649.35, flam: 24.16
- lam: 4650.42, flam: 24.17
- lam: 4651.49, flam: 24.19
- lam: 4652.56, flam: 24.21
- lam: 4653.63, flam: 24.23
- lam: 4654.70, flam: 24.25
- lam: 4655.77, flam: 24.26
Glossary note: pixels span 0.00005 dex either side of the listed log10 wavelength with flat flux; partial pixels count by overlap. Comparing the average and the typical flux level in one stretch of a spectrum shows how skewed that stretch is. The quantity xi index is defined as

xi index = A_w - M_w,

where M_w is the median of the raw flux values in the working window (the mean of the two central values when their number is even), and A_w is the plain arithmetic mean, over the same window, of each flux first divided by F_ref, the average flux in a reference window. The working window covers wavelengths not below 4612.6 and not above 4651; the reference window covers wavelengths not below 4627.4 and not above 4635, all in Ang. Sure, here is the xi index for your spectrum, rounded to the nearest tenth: -23.2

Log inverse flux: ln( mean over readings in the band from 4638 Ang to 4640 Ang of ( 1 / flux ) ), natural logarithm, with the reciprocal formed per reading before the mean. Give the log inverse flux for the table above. -3.19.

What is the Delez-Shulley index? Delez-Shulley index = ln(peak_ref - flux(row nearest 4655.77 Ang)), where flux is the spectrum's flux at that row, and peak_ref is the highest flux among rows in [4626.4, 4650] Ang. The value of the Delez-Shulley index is -2.12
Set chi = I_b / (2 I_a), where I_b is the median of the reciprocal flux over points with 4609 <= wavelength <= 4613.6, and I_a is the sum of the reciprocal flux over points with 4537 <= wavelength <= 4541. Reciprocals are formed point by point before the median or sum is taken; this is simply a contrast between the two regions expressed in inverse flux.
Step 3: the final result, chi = 0.132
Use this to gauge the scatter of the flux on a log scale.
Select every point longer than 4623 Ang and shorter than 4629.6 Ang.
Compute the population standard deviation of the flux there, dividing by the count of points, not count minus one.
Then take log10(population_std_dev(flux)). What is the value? -1.1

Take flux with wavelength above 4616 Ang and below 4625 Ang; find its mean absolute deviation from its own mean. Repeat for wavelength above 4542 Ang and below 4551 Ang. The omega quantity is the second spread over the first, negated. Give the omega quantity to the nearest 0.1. -1.1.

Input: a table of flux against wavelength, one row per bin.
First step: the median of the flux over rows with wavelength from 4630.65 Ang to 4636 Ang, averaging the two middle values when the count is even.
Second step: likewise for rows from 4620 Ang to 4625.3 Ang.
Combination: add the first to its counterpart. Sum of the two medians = 48.50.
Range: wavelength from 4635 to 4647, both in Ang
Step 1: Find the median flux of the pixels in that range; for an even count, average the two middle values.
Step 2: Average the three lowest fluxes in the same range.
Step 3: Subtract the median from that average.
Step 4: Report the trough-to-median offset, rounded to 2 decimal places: -0.11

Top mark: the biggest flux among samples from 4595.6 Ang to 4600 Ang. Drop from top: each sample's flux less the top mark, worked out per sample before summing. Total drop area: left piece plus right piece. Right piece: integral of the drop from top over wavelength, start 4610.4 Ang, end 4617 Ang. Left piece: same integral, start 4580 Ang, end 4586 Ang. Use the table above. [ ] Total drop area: -7.8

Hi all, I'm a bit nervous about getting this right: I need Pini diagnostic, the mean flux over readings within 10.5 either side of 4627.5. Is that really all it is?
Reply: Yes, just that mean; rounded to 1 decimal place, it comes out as 24.2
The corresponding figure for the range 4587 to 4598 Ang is 25.1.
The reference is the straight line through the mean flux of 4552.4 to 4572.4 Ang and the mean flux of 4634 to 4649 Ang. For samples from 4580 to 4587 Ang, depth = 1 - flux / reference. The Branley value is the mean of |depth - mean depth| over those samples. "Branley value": 0.0053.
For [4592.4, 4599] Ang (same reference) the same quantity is 0.0038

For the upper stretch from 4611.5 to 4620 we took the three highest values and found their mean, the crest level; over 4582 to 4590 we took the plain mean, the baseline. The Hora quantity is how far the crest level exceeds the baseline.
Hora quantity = -0.43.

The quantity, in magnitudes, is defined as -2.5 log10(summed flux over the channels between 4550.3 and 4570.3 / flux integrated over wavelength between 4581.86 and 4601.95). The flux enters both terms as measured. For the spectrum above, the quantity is 0.046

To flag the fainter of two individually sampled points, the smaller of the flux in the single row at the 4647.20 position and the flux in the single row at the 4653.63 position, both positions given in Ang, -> 24.1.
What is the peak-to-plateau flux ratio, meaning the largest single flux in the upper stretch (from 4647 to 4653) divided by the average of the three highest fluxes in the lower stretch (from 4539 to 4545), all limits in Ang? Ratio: 0.946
